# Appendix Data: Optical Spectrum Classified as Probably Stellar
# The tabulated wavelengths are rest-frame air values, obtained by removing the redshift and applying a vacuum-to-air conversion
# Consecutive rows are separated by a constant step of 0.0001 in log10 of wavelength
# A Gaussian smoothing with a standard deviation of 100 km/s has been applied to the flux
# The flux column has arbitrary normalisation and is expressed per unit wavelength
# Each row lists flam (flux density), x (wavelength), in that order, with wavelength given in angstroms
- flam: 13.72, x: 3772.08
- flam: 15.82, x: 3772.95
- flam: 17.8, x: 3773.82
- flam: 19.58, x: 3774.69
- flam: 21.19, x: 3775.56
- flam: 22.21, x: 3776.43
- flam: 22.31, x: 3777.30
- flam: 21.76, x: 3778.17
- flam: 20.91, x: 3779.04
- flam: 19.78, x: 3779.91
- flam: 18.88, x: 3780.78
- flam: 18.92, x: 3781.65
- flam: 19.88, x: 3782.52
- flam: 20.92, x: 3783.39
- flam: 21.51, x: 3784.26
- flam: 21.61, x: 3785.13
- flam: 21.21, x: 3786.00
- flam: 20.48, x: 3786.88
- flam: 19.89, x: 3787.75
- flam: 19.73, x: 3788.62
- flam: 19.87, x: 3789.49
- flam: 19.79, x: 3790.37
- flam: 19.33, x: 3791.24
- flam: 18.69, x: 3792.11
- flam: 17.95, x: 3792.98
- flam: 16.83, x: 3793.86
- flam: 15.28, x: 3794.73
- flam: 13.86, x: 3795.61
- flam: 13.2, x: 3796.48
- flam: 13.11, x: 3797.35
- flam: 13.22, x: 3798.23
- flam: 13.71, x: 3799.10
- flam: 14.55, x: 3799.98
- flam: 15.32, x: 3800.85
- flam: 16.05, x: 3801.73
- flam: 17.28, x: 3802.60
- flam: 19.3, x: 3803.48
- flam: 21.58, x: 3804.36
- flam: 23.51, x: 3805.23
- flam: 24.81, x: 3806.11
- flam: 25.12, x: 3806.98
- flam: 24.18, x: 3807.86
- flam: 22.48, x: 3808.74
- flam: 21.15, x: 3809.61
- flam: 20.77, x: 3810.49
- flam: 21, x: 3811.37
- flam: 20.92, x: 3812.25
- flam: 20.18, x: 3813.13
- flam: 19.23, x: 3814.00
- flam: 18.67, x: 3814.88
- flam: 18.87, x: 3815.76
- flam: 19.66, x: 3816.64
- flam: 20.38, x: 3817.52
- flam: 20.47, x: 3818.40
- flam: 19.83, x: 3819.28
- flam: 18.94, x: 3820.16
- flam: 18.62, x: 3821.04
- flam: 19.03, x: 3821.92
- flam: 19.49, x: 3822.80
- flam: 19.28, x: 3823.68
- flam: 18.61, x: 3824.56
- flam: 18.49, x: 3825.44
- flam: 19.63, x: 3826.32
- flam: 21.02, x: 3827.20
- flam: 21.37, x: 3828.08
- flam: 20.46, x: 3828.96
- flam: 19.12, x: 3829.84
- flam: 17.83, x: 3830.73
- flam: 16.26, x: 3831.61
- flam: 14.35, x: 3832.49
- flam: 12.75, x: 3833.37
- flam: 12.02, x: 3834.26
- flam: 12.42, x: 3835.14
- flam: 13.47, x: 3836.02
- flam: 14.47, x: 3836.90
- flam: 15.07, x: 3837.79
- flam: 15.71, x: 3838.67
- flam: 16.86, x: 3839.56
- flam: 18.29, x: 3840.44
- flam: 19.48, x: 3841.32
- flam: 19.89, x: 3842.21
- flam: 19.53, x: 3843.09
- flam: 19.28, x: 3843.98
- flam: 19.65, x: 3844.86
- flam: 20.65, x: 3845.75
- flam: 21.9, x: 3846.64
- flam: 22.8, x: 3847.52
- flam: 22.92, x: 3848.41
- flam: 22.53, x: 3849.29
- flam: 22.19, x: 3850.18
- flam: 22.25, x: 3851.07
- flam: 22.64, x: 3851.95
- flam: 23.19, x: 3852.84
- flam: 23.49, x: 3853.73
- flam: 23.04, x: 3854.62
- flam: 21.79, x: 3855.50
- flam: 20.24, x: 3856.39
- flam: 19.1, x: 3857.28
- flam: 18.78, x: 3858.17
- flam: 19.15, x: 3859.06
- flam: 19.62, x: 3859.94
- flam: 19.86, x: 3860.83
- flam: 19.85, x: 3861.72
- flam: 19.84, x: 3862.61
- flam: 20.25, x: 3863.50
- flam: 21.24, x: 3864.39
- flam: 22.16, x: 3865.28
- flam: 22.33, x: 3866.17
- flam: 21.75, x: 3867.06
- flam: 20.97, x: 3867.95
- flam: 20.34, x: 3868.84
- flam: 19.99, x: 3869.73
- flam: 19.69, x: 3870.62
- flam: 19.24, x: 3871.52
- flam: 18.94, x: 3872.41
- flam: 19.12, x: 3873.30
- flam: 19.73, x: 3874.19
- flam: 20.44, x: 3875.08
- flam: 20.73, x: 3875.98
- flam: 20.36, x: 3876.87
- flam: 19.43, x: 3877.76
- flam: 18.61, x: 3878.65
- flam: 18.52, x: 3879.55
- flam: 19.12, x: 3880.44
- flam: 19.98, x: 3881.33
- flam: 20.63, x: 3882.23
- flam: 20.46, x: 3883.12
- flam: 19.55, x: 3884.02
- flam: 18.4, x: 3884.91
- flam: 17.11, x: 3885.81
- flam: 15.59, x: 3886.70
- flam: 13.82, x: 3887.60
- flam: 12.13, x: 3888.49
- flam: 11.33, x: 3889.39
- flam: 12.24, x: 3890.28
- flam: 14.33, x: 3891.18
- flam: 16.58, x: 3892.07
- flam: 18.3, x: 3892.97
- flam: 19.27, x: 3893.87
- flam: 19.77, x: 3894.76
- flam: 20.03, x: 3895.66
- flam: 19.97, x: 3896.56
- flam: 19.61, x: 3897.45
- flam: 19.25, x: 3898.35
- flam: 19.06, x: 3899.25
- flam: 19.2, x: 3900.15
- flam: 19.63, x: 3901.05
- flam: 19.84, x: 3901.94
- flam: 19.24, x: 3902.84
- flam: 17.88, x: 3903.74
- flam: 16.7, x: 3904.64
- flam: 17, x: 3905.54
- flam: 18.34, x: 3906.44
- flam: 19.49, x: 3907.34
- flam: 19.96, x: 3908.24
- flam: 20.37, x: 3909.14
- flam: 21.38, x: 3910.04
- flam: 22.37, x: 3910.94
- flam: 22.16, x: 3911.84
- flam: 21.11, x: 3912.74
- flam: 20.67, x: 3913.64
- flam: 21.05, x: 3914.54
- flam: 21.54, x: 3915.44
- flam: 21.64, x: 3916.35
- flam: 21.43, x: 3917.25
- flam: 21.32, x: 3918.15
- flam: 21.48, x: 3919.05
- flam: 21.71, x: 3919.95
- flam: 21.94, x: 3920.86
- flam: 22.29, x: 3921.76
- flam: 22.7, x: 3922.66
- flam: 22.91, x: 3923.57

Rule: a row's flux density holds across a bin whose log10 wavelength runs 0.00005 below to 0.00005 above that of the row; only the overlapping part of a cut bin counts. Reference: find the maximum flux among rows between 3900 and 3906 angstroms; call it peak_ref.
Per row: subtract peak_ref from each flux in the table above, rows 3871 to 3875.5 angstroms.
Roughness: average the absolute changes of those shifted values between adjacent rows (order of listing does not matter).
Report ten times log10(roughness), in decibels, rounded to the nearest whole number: -3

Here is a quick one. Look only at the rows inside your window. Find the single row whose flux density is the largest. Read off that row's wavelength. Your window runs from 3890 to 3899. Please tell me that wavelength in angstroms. 3895.66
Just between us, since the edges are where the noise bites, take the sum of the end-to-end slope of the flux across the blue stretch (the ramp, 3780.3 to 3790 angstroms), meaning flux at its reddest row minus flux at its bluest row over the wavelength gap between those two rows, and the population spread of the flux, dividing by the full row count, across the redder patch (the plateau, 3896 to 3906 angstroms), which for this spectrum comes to 1.20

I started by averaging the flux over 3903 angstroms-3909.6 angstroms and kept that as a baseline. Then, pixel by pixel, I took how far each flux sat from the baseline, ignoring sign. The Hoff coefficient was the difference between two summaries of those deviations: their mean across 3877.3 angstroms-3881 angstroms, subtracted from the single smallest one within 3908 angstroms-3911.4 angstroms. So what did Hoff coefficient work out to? 1.0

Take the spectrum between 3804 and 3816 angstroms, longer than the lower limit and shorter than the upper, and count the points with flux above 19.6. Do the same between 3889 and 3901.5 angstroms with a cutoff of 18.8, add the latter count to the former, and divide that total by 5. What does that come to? 4.0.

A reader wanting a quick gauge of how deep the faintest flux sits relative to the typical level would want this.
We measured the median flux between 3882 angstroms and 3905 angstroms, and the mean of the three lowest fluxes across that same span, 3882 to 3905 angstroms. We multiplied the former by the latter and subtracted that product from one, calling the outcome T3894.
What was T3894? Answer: -227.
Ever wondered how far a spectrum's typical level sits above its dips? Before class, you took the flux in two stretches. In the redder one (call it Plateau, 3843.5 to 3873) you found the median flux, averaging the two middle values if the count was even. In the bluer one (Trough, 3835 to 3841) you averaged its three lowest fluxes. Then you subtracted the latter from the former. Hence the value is 7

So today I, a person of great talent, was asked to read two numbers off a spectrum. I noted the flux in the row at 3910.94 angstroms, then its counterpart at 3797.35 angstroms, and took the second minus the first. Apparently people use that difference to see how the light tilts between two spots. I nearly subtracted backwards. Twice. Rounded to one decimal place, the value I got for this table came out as -9.3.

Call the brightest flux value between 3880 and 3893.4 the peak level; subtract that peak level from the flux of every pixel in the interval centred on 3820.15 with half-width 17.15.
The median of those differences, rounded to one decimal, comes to -1.1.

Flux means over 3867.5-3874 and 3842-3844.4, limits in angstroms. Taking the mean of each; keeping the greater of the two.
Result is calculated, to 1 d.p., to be 19.8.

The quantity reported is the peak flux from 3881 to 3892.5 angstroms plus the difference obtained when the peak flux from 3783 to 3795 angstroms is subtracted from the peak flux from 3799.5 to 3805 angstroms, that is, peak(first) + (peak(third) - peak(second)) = 20.6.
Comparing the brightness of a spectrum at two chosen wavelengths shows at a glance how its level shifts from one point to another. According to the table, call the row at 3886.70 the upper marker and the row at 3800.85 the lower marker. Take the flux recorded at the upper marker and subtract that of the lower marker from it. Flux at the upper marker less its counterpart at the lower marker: 0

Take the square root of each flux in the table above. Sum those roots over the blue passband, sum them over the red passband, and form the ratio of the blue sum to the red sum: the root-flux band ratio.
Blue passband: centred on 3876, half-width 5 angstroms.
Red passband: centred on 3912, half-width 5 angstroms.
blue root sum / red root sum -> 0.96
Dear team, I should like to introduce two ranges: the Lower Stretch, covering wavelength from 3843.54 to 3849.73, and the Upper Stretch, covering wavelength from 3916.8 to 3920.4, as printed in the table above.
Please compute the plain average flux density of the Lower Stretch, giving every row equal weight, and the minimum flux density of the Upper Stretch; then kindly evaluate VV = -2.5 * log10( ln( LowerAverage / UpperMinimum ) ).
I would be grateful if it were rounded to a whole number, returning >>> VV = 6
